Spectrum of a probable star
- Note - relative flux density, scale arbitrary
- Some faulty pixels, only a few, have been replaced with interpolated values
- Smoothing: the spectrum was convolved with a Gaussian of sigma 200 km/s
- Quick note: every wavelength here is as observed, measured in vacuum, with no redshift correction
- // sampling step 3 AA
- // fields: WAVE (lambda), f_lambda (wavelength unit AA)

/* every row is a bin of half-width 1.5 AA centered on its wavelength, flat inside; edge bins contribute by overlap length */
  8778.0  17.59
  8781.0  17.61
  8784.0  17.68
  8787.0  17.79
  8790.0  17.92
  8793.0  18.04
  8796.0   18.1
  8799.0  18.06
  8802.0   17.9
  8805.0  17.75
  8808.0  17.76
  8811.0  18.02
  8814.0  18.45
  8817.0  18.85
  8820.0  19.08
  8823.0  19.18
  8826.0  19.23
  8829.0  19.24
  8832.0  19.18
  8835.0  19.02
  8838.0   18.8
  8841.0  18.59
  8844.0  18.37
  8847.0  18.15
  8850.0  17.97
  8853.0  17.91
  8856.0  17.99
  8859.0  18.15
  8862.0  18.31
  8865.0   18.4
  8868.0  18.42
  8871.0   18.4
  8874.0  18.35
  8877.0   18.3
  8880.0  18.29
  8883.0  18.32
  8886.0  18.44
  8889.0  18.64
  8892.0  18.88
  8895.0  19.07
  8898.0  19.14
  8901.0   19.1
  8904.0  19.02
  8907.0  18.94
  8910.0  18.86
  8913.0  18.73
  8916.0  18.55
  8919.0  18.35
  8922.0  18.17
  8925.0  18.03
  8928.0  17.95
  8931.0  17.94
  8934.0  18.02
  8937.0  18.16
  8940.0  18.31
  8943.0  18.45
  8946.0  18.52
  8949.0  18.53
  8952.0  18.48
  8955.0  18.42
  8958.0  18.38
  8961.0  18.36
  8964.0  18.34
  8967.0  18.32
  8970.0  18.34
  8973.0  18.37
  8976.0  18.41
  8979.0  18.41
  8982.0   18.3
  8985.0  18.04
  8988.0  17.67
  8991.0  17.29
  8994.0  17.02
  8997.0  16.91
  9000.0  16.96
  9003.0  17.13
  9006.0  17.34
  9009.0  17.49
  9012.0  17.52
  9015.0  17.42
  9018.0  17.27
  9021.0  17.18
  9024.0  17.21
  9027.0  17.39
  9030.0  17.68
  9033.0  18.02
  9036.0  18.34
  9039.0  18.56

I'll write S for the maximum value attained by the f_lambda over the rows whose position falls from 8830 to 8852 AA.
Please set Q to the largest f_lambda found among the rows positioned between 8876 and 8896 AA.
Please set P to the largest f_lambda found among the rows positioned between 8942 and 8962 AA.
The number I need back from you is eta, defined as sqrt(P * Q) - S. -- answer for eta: -0.4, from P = 18.53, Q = 19.07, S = 19.18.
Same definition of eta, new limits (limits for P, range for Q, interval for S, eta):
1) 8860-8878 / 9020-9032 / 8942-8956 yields -0.5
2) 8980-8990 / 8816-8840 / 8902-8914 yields -0.3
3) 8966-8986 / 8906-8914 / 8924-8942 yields 0.4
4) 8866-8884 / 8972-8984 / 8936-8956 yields -0.1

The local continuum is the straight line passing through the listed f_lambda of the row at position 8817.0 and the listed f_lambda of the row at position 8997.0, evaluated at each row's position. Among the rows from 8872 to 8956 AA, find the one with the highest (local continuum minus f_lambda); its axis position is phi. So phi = 8877.0 AA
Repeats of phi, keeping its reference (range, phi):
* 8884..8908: 8886.0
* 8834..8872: 8853.0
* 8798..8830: 8805.0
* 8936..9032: 8997.0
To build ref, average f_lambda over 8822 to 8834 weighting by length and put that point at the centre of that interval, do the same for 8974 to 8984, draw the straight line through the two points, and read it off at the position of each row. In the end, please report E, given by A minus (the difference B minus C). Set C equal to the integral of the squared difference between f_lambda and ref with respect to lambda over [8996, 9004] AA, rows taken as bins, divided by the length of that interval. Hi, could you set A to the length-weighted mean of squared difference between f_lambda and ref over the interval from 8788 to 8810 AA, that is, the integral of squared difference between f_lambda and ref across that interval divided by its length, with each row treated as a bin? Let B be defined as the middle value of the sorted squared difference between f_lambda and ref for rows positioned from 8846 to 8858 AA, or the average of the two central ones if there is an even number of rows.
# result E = 2.4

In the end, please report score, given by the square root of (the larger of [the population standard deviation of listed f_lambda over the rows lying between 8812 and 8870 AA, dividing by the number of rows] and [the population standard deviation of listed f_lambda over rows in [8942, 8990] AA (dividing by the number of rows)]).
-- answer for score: 0.67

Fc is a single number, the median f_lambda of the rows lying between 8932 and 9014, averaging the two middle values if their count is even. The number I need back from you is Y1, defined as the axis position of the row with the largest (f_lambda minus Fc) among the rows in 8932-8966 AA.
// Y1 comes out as 8949.0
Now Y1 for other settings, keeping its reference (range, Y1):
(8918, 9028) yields 8949.0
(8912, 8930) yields 8913.0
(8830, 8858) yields 8832.0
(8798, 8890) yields 8829.0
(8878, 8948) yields 8898.0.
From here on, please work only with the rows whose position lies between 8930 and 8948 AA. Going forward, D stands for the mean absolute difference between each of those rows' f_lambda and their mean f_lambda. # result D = 0.19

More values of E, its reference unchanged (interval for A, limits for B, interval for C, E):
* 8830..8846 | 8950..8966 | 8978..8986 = 0.2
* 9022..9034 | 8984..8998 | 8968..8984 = -0.6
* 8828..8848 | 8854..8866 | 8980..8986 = -0.3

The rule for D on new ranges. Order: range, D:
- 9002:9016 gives 0.12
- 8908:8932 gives 0.30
